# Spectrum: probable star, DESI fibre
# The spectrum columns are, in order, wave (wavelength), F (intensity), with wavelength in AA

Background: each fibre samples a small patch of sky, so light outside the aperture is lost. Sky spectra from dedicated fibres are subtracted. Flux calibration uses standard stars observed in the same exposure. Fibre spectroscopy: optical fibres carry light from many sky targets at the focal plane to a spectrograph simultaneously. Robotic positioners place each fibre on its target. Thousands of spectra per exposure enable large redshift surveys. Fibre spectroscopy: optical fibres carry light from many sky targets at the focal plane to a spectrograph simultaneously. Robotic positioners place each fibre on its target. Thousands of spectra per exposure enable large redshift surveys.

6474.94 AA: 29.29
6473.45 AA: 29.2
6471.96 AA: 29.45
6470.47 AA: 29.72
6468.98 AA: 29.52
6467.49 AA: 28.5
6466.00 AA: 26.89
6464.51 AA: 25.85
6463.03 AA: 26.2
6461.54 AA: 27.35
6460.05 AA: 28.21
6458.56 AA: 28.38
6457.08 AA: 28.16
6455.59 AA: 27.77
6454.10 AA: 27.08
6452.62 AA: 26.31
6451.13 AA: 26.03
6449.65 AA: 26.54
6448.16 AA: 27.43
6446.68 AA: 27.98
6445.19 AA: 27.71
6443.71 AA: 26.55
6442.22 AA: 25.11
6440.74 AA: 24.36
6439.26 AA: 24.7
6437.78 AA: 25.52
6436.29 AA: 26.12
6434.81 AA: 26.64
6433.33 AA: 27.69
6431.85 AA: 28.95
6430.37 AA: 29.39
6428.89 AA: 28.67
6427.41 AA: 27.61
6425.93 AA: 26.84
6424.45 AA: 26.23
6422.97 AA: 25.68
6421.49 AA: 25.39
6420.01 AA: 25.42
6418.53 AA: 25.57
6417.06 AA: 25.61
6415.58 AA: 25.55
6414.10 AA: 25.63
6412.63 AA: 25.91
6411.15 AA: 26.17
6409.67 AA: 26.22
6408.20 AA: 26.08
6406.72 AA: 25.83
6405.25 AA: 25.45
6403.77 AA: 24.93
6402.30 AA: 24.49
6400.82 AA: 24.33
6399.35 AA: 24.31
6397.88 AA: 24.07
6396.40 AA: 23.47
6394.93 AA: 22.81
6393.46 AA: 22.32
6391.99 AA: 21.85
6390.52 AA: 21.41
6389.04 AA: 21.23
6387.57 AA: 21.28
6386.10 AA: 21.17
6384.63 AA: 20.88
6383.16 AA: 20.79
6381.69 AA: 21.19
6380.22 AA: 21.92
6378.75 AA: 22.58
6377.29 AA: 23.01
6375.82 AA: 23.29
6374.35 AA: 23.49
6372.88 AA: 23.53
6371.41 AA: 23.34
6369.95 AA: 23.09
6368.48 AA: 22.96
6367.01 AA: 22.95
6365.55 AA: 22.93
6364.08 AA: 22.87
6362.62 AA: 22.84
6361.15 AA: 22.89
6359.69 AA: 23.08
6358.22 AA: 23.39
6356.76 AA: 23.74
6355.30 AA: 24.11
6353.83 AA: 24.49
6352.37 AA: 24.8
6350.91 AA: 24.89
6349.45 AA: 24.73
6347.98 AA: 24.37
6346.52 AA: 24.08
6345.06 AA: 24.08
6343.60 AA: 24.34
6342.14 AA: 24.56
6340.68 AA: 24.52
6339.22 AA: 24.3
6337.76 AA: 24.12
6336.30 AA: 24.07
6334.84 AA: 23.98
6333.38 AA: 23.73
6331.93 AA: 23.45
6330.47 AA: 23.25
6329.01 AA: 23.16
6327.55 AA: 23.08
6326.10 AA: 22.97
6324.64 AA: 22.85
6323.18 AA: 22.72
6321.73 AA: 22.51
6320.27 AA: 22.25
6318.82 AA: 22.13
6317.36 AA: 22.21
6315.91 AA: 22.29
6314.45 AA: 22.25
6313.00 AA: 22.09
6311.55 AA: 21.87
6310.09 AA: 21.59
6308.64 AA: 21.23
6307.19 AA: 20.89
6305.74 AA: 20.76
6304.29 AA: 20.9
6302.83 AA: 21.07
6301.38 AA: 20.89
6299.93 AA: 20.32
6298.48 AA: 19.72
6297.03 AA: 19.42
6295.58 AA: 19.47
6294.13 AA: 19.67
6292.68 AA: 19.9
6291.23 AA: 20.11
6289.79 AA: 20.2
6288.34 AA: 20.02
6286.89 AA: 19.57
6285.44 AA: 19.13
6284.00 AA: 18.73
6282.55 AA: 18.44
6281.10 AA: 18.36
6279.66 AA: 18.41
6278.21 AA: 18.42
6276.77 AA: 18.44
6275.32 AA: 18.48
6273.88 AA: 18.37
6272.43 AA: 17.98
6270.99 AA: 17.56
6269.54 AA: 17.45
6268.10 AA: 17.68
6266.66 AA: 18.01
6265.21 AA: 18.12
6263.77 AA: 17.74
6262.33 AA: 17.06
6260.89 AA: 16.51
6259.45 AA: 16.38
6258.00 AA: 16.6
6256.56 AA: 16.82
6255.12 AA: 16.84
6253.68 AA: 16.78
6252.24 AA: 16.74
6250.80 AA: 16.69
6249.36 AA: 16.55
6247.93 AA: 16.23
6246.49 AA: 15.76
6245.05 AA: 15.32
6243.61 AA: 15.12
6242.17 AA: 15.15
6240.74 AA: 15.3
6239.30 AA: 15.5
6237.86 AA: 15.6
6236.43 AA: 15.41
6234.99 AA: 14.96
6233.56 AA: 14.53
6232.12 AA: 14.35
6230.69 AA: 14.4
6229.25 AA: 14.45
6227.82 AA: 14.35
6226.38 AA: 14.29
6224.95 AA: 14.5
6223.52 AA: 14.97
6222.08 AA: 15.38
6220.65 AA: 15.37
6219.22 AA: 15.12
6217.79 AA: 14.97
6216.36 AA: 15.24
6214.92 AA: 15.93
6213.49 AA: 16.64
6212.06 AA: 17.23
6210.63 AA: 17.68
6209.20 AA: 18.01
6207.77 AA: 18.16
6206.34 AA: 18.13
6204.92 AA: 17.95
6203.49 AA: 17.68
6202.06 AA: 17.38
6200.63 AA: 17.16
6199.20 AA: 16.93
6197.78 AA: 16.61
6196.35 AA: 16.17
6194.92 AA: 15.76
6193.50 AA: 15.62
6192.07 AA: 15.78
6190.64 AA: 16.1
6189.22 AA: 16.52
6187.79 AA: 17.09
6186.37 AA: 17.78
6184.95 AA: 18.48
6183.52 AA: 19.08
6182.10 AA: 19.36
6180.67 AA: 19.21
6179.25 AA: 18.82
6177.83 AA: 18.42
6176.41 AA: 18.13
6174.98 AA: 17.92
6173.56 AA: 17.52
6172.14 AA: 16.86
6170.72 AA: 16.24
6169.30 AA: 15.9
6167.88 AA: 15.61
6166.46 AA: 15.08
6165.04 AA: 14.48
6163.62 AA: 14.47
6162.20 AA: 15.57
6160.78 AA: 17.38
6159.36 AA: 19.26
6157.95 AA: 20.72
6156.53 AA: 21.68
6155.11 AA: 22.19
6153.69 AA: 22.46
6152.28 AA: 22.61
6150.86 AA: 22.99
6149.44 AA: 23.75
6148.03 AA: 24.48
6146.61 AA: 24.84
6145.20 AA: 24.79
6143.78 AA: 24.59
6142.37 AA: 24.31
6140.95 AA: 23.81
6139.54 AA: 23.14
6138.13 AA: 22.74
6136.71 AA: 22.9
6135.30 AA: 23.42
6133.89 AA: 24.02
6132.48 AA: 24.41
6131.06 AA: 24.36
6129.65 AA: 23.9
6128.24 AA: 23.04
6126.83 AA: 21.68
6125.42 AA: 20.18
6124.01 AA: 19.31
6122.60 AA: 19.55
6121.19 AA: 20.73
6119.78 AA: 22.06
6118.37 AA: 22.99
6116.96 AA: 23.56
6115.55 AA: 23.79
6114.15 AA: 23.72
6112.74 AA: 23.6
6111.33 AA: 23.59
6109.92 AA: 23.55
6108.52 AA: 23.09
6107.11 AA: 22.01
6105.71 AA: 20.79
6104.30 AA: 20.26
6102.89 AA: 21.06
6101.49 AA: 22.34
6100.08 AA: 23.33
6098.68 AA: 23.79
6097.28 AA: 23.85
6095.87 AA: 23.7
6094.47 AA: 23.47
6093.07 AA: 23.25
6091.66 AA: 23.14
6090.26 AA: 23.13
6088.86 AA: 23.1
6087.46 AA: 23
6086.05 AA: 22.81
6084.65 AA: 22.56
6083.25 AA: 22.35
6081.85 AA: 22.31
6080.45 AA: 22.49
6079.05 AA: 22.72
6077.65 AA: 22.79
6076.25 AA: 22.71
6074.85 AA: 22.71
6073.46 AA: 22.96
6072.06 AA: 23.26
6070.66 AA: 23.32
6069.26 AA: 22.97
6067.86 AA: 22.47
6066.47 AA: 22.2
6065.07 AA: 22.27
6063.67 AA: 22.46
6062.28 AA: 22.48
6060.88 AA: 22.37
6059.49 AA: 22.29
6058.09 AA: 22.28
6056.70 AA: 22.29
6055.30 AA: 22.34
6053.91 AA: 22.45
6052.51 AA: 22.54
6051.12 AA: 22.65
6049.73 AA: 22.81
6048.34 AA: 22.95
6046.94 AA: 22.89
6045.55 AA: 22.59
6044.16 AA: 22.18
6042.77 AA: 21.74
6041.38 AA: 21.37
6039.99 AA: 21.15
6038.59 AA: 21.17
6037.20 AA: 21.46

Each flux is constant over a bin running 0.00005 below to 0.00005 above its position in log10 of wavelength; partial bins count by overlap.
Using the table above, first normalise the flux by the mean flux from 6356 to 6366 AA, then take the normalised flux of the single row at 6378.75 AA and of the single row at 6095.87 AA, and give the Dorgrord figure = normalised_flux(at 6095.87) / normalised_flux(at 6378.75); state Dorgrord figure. 1.05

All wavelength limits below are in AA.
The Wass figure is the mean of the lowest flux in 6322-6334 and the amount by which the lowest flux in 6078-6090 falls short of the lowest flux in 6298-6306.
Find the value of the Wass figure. 10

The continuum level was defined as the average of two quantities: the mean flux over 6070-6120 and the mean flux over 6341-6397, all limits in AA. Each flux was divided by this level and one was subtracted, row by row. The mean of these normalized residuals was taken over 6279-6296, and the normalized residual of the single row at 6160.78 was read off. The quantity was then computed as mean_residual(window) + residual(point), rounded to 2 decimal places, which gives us -0.40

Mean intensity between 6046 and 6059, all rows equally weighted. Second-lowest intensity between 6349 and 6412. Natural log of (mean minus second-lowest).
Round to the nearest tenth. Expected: 0.5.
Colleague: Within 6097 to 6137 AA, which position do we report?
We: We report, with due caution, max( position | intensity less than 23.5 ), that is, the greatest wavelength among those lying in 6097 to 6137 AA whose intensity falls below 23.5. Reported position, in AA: 6136.71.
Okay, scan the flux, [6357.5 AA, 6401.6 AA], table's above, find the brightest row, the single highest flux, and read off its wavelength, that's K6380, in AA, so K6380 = 6400.82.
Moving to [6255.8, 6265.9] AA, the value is 6265.21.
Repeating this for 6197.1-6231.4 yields 6207.77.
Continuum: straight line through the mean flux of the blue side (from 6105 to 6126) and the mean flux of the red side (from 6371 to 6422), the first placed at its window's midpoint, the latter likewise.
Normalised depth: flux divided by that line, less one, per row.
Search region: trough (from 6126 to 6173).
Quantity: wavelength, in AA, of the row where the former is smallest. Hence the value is 6163.62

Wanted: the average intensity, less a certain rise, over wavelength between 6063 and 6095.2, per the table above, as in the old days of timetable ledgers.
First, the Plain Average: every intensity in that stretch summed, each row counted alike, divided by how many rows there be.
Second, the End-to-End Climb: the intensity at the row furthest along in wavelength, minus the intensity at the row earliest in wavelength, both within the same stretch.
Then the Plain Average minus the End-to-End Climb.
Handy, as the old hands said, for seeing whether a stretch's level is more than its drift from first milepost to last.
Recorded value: 22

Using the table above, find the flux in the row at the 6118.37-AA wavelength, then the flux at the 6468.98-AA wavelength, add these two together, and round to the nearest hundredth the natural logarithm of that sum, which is 3.96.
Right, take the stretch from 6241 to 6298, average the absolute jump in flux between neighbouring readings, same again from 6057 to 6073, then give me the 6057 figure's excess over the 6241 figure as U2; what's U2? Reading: -0.1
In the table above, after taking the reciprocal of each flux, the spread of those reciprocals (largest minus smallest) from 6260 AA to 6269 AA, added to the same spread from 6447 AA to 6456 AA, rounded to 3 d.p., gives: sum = 0.008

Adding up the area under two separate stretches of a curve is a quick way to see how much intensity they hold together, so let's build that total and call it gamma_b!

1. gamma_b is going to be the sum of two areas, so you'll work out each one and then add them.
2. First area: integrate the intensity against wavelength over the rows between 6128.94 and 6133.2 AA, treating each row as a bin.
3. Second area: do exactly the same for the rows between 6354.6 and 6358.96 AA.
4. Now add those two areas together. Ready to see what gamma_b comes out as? 207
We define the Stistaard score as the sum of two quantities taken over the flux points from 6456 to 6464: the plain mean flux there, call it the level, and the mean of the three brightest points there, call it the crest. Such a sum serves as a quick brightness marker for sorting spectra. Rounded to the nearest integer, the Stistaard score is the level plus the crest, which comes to 56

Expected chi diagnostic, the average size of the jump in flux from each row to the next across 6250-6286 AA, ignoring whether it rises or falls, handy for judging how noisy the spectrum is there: 0.21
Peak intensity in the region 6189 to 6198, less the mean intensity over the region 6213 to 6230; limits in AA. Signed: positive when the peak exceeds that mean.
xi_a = 1.5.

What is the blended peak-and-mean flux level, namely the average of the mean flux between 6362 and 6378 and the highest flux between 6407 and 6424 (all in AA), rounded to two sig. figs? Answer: 25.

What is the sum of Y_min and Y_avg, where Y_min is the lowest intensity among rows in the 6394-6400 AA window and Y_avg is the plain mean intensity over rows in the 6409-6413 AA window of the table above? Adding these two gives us 49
